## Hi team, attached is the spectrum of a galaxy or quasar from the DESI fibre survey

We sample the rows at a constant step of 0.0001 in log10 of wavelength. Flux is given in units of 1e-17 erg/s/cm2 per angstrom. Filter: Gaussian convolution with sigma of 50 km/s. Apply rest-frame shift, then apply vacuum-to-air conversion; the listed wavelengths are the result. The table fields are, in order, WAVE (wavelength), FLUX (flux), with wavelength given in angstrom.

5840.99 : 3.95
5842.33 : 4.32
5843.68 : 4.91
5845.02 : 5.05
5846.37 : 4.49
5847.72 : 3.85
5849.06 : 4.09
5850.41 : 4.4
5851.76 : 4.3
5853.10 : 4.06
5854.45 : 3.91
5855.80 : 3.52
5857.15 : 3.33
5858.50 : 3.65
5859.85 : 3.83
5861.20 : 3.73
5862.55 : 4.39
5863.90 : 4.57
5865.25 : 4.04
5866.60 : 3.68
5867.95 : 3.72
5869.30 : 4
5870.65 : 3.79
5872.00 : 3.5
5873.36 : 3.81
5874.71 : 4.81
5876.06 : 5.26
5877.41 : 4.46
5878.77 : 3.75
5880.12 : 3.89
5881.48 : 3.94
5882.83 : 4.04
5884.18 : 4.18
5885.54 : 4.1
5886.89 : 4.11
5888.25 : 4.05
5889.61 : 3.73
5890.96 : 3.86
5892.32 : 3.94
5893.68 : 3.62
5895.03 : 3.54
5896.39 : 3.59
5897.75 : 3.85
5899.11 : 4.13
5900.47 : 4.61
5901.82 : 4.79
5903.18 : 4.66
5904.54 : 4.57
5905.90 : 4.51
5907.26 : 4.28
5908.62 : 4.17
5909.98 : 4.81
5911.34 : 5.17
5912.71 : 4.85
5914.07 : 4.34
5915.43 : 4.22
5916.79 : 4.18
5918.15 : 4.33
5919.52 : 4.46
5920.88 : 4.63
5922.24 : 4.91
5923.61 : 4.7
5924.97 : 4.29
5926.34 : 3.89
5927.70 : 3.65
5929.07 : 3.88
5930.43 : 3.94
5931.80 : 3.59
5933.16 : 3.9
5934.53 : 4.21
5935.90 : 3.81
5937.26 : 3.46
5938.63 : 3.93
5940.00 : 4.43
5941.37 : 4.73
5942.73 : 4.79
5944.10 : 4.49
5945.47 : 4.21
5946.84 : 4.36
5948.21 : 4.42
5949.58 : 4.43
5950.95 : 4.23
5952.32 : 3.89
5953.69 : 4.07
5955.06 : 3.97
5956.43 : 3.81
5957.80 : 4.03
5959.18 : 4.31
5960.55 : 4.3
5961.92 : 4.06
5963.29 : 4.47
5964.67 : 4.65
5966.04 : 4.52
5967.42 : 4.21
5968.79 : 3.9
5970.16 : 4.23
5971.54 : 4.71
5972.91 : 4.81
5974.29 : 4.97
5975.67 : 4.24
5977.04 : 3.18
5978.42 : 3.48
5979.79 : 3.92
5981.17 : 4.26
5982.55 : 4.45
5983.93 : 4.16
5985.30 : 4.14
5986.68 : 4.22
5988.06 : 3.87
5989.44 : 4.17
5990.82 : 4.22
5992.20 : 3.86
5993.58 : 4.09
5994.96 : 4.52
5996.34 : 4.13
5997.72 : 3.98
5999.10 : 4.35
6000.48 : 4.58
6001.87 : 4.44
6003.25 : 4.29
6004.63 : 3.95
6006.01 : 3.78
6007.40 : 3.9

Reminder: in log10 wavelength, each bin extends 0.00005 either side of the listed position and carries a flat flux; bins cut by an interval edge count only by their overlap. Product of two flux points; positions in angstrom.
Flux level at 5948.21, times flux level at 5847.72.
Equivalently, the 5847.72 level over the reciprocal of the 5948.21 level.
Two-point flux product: 17.0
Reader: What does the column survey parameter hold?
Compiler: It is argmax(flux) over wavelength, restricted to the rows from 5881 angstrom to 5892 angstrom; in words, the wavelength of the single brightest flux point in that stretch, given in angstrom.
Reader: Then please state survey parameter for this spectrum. 5884.18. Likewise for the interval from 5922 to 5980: 5974.29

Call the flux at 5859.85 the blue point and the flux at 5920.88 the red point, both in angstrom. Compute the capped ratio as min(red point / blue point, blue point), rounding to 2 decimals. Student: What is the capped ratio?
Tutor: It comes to 1.21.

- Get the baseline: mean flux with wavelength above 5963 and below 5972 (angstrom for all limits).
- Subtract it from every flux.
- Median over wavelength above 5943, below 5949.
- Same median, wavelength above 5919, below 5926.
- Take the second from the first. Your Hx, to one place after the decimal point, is -0.2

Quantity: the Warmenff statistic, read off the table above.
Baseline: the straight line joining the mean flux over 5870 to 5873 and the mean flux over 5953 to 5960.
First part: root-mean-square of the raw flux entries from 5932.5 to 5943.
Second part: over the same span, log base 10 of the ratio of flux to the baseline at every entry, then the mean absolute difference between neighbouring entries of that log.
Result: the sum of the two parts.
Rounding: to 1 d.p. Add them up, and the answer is 4.2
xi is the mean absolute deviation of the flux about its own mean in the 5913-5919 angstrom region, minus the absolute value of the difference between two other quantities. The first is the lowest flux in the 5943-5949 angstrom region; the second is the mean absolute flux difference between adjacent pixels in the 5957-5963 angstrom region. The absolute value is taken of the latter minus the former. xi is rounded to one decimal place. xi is -4.0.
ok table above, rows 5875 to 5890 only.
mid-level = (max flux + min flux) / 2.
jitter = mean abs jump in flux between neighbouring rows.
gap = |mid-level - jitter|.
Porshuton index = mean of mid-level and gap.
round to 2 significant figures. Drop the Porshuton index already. 4.4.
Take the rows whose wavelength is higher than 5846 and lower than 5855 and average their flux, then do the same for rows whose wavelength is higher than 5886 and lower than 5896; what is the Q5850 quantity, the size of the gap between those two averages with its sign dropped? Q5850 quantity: 0.32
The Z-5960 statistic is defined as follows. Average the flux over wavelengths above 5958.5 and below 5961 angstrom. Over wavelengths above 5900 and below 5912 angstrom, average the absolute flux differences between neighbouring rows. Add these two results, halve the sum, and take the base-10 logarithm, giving 0.355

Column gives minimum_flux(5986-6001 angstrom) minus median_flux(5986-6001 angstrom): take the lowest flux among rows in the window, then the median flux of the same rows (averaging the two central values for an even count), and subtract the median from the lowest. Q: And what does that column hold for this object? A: -0.31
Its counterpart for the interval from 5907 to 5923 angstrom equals -0.23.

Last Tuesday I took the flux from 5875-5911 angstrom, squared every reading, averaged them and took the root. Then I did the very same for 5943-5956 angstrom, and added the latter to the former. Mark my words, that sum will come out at 8.43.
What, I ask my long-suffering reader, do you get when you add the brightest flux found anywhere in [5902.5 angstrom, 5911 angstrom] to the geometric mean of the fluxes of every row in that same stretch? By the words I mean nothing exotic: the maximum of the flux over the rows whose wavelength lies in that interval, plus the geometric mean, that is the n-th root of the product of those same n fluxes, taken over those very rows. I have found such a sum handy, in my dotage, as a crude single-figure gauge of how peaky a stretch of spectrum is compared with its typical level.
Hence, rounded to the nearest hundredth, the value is 9.30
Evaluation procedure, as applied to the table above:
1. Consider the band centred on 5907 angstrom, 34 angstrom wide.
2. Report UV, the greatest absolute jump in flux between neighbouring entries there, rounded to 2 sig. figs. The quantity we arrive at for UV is 0.64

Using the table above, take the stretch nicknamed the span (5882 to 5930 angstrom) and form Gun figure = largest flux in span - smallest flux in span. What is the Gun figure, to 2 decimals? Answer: 1.63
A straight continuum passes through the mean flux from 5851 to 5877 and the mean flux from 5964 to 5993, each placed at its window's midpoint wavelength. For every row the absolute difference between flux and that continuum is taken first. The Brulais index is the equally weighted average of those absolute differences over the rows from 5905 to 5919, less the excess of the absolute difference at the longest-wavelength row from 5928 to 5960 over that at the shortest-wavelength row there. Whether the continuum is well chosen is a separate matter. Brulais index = 0.5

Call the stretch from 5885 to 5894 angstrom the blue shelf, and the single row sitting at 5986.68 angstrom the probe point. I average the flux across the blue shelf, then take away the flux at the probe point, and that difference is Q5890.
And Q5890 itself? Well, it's -0.3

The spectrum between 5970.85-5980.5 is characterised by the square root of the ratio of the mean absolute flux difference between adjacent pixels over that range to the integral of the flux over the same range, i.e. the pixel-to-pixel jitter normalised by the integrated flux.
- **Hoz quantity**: 0.11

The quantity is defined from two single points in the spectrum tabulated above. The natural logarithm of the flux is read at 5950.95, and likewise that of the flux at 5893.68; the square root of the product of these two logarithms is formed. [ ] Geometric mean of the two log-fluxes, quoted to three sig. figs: 1.36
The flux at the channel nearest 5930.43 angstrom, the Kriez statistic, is 3.94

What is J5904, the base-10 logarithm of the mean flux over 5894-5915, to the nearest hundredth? 0.64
